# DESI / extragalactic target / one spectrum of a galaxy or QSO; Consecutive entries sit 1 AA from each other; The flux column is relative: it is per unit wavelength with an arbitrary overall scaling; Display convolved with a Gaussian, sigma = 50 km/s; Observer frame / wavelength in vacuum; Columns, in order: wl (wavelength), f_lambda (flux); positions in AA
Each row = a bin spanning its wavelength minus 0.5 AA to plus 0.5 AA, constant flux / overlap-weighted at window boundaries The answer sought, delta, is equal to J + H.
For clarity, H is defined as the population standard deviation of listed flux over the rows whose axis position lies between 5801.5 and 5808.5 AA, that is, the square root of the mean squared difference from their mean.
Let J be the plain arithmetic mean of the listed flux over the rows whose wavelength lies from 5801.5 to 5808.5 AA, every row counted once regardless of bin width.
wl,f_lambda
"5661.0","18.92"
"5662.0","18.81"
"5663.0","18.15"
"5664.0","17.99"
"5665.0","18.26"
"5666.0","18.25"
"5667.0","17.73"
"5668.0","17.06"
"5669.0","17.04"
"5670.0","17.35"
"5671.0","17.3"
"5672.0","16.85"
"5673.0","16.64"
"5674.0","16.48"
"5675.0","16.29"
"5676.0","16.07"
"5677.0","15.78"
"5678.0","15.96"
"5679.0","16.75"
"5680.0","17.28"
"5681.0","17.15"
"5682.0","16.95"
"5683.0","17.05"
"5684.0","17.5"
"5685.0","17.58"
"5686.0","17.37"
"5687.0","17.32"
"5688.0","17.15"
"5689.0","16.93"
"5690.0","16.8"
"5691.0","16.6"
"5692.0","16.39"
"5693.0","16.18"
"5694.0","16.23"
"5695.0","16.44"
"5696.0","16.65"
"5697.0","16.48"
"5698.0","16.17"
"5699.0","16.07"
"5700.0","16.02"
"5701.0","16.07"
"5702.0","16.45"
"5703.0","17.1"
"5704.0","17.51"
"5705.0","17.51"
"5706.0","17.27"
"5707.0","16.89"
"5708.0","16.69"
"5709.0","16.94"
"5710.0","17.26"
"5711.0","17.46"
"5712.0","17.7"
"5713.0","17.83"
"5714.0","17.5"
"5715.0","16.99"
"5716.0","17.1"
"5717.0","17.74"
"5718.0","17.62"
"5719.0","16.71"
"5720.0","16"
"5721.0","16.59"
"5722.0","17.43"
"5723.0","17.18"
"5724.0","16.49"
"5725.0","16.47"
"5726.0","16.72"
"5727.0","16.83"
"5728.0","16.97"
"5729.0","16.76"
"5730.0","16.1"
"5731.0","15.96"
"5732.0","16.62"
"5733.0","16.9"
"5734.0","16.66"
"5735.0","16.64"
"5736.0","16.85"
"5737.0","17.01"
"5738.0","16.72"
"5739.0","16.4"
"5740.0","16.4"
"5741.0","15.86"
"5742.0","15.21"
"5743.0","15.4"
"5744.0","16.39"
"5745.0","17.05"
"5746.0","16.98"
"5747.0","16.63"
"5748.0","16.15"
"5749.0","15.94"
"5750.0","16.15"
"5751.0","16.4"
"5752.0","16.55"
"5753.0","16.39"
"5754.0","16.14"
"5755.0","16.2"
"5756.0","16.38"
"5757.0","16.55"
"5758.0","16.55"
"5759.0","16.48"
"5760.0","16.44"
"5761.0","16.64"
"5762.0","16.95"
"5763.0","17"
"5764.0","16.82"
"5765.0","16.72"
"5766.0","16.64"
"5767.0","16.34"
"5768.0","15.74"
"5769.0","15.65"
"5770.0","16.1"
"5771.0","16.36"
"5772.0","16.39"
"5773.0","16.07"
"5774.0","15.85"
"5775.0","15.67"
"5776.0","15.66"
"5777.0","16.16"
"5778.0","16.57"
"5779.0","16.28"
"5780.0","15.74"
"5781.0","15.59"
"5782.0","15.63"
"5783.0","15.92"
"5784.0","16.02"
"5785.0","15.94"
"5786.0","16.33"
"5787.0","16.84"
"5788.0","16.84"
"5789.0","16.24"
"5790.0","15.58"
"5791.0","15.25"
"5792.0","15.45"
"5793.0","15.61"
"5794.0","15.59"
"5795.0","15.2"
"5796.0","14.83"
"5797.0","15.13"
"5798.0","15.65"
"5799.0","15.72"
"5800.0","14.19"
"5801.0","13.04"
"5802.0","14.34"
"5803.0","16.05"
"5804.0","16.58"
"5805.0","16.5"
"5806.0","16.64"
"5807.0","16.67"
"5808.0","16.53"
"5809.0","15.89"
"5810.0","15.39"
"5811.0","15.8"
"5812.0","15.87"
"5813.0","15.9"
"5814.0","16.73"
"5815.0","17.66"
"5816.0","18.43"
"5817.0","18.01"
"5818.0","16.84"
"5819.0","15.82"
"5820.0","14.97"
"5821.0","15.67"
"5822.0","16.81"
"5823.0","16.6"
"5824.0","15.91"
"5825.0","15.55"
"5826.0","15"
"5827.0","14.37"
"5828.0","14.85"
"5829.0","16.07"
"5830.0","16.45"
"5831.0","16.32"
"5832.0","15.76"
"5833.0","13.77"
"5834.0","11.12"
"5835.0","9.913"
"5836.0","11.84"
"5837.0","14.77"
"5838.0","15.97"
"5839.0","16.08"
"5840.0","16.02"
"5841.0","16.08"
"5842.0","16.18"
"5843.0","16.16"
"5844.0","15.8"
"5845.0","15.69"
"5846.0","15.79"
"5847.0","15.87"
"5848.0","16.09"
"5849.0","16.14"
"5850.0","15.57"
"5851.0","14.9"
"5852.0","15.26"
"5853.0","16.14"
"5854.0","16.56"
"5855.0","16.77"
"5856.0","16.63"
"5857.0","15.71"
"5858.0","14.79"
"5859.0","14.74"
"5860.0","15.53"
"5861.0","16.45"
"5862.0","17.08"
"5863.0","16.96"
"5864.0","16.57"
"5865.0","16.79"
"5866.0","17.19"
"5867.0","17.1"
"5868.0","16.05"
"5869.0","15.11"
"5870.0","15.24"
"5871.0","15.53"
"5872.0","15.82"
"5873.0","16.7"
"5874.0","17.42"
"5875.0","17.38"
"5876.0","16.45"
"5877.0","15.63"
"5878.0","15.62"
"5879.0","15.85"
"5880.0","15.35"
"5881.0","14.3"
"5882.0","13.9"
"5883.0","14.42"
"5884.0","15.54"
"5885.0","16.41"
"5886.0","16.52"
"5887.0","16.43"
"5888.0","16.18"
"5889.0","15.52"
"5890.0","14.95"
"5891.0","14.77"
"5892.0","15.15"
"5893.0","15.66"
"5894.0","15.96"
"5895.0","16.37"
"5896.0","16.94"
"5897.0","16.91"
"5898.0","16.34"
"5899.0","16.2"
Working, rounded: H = 0.78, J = 16.2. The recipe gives 17.0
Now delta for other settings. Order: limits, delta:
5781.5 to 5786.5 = 16.2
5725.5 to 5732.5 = 16.9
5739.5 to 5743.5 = 16.2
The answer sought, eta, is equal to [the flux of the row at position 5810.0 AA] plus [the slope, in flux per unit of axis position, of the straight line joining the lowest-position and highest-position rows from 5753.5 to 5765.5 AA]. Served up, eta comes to 15.4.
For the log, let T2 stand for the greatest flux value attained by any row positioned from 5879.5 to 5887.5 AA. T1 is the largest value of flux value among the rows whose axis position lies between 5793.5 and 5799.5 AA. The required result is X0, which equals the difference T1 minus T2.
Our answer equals -0.8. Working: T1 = 15.72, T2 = 16.52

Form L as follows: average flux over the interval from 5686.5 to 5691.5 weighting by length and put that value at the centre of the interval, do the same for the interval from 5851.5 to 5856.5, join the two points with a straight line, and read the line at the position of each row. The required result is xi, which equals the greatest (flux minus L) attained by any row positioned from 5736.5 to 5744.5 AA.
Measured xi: 0.3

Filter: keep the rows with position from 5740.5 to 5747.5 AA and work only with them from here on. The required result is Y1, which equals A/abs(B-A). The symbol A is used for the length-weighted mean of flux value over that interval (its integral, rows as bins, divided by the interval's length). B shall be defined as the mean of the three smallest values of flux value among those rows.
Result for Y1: 22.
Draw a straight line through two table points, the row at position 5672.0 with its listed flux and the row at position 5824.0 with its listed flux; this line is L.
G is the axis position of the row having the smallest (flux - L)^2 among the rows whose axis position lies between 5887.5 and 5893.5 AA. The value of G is 5889.0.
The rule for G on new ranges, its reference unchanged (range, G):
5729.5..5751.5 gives 5744.0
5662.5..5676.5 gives 5672.0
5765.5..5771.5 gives 5767.0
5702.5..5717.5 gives 5708.0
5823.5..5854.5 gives 5824.0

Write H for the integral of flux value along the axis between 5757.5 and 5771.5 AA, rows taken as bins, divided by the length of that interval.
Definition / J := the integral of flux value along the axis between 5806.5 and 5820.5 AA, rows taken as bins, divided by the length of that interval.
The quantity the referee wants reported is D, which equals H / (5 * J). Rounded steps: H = 16.5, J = 16.5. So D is 0.200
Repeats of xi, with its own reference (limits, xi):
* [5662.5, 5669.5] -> 1.2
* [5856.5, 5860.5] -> -0.5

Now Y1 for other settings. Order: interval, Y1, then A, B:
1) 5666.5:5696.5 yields 19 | 16.8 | 15.9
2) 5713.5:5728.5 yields 27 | 17.0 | 16.3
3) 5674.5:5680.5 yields 39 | 16.4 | 15.9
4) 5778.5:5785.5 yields 72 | 15.9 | 15.7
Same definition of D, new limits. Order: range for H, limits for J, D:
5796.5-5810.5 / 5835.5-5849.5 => 0.200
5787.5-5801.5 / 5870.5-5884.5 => 0.195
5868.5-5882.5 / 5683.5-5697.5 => 0.187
